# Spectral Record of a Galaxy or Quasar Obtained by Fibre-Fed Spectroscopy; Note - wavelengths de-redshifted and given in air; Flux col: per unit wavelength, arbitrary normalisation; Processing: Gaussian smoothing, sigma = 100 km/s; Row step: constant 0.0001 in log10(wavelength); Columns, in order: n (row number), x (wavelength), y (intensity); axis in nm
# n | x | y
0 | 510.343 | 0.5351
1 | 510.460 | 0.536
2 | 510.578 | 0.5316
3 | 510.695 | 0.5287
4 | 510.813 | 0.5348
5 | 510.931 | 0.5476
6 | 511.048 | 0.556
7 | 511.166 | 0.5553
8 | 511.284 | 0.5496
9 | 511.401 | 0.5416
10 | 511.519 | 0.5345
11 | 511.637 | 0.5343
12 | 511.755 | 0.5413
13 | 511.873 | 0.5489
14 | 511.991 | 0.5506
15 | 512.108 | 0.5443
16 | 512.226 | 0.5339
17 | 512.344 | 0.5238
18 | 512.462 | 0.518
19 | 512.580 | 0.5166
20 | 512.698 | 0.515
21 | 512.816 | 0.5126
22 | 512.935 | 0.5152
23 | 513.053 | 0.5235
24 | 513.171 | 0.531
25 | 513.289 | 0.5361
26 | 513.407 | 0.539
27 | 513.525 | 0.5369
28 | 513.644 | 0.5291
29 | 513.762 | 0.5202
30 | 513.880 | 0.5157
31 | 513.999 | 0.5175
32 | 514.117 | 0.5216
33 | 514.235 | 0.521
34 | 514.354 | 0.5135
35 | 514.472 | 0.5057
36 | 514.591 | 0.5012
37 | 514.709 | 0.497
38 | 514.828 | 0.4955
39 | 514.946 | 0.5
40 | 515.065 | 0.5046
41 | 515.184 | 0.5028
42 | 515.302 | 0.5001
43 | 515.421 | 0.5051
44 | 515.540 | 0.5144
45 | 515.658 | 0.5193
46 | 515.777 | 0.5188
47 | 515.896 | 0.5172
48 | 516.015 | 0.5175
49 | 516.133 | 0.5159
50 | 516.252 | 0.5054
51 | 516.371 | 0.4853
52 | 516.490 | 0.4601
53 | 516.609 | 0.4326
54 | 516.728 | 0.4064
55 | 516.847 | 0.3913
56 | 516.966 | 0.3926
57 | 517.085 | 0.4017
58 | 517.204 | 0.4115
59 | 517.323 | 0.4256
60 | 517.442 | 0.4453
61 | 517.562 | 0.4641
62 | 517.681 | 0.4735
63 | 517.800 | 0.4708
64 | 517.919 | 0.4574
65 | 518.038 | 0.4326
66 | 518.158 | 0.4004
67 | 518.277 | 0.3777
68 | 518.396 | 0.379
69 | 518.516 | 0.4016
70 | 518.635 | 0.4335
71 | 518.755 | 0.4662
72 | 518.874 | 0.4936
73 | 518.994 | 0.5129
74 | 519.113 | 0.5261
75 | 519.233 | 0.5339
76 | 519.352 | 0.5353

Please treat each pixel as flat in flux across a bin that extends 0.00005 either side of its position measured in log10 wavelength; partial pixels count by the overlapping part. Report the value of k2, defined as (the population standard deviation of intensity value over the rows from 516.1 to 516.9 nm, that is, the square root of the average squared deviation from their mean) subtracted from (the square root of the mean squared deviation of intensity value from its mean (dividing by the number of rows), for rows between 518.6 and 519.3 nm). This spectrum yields -0.010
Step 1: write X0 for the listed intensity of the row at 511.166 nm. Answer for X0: 0.5553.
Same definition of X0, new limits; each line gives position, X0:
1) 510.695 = 0.5287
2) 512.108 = 0.5443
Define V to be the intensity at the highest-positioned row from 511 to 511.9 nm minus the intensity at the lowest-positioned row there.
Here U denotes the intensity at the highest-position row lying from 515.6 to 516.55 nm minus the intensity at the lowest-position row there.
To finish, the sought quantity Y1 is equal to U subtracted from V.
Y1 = 0.05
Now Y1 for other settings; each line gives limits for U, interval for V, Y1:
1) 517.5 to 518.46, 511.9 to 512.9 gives 0.05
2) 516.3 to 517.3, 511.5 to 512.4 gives 0.06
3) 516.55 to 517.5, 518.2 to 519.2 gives 0.14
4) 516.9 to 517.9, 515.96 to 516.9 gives -0.20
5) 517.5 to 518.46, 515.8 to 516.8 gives -0.03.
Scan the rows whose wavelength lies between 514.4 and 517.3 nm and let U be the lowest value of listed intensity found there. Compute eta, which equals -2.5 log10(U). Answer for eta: 1.02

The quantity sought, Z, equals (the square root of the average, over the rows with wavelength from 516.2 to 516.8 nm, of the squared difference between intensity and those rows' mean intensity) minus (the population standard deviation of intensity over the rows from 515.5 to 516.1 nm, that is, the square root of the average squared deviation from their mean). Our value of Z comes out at 0.034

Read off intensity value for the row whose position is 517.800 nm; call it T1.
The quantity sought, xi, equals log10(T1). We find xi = -0.327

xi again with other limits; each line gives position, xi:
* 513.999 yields -0.286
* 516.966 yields -0.406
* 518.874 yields -0.307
